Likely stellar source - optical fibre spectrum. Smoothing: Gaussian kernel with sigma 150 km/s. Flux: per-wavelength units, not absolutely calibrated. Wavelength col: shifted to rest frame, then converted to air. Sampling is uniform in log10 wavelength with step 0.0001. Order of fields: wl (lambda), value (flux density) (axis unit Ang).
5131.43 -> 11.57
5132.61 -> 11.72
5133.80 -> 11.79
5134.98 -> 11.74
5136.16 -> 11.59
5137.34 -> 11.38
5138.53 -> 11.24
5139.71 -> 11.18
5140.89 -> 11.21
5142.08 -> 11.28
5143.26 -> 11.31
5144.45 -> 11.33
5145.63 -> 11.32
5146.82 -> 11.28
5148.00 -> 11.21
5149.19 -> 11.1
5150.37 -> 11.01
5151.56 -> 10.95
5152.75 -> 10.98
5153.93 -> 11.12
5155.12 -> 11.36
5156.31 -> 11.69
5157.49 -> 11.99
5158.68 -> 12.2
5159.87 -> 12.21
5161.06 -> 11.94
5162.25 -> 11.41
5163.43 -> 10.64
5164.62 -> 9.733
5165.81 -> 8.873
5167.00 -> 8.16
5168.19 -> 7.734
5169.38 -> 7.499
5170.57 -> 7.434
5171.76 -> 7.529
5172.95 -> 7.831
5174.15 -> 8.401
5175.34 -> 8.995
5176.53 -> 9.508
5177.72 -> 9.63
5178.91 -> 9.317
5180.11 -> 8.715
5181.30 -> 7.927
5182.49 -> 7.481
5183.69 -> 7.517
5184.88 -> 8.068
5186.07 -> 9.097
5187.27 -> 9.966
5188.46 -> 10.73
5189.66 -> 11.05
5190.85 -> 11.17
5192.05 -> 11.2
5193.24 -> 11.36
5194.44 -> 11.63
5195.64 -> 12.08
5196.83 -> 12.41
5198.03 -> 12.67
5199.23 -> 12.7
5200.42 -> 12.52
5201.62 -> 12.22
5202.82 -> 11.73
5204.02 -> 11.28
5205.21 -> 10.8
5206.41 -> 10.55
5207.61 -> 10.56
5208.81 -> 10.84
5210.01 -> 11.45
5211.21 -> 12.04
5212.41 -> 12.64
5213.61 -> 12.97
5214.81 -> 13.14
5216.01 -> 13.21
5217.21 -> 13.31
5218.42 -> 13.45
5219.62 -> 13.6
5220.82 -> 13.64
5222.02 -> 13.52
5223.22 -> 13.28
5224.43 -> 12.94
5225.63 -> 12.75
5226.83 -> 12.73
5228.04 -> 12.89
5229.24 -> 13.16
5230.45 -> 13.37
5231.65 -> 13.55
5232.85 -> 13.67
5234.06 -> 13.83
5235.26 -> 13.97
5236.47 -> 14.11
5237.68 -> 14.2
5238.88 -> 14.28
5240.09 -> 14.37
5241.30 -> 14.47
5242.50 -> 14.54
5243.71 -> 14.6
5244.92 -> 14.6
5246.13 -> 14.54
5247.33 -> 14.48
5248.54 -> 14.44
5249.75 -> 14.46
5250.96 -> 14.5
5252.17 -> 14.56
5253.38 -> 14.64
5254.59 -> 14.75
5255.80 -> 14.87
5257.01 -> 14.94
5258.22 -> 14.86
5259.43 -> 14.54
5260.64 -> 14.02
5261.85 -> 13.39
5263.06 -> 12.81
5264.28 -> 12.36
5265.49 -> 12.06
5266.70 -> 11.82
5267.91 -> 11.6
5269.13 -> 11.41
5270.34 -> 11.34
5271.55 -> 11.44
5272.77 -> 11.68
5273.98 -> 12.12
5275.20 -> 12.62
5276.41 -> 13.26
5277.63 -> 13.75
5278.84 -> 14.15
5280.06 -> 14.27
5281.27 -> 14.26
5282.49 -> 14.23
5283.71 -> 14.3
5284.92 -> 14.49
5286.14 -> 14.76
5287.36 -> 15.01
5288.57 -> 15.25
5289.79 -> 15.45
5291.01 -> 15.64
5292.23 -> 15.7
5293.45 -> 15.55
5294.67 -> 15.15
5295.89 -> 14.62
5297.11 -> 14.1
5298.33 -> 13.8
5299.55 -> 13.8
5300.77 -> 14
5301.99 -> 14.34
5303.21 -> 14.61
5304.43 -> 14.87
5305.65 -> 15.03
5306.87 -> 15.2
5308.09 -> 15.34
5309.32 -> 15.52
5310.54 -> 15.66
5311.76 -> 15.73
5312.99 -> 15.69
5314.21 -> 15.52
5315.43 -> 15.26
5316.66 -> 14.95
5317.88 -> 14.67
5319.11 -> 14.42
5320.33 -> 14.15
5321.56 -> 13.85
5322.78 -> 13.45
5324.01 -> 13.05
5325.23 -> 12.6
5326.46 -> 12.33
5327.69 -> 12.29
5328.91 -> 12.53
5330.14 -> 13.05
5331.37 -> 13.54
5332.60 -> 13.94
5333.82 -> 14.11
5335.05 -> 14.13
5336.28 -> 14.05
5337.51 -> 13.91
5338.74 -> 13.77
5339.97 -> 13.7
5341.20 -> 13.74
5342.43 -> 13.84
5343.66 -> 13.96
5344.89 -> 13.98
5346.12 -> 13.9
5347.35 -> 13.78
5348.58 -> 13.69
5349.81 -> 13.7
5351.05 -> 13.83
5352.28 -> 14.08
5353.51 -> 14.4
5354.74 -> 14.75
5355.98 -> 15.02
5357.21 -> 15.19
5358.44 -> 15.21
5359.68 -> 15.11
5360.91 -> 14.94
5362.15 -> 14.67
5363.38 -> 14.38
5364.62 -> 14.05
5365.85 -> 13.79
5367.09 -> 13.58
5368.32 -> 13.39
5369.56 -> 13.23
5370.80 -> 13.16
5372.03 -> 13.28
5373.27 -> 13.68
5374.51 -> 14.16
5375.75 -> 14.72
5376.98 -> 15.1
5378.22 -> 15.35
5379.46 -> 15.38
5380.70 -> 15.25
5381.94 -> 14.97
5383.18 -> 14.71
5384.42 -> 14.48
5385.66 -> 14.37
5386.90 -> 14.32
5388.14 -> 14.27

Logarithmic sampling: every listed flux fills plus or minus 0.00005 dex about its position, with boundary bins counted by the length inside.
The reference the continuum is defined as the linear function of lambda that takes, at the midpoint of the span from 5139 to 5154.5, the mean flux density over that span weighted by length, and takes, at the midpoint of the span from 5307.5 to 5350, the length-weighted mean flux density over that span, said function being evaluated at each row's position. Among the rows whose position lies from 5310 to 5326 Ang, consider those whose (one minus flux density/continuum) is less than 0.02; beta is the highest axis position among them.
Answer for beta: 5321.56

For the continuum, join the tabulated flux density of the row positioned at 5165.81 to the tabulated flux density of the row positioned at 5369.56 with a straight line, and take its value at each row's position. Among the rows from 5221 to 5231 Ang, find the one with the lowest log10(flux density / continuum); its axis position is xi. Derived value 5226.83 Ang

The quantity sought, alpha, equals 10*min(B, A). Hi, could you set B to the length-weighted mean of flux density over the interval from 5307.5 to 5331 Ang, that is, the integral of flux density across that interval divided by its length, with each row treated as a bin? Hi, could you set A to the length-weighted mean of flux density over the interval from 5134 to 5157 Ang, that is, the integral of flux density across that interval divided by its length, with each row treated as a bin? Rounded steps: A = 11.3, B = 14.2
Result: 113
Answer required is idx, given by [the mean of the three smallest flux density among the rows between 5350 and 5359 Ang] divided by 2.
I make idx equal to 7.1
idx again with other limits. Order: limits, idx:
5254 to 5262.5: 7.0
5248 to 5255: 7.2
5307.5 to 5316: 7.7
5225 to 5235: 6.4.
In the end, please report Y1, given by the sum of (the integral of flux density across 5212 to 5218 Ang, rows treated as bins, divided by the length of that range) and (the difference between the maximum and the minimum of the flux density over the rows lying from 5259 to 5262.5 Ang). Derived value 14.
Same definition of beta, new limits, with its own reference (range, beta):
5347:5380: 5379.46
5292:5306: 5305.65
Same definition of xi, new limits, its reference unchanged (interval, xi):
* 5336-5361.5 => 5349.81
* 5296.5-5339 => 5327.69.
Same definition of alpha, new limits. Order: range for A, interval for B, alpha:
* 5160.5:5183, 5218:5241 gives 89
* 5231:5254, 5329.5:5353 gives 138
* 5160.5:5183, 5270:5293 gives 89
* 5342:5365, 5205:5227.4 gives 125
